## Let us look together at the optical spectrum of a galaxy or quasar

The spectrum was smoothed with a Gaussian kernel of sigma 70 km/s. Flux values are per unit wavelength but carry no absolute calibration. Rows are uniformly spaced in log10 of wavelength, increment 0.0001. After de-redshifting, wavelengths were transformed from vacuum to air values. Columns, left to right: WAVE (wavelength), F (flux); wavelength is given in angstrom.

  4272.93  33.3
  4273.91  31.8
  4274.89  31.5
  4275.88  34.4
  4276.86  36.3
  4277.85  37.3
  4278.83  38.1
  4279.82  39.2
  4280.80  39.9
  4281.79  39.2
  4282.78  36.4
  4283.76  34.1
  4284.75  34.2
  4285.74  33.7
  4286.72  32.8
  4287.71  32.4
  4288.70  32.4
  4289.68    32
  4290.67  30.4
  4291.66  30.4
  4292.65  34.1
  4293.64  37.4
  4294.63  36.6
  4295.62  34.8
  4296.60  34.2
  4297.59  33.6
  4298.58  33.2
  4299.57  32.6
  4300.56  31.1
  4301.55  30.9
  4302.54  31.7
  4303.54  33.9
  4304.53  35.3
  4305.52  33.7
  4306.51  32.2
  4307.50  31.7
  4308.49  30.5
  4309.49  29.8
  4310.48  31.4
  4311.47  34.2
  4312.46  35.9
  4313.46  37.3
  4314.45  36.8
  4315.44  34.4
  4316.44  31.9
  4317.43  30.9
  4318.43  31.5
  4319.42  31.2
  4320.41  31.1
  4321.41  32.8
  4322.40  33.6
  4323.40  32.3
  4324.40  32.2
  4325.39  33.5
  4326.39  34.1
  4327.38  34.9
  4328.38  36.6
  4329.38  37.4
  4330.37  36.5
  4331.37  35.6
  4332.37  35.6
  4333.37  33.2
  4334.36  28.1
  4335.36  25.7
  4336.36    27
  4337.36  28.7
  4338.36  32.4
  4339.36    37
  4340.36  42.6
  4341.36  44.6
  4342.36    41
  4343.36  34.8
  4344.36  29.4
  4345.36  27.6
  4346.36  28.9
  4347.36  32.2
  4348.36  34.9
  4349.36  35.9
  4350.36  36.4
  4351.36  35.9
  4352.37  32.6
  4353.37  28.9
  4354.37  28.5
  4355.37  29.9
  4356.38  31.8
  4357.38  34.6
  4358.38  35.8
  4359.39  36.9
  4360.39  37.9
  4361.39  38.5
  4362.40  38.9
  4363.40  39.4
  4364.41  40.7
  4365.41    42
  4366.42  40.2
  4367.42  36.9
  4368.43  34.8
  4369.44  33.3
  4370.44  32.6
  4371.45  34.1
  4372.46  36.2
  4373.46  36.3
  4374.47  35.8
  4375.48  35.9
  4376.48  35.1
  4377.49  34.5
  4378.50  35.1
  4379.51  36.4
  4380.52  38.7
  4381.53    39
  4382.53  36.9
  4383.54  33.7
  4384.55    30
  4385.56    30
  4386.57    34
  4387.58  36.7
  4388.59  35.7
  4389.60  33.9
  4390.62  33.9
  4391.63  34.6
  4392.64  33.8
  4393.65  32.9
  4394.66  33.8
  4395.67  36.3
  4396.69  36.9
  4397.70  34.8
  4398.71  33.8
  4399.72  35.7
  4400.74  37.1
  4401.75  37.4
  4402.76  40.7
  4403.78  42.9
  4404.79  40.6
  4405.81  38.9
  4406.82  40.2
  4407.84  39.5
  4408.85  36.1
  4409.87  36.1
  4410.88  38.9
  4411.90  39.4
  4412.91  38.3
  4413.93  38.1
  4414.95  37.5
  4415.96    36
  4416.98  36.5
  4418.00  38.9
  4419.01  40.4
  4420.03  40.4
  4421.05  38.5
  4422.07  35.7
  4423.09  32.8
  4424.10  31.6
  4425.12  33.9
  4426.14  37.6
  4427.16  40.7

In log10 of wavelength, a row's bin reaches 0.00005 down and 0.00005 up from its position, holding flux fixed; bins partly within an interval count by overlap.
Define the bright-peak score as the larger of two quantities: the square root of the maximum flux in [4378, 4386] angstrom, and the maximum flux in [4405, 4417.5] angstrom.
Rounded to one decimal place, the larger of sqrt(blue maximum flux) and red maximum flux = 40.2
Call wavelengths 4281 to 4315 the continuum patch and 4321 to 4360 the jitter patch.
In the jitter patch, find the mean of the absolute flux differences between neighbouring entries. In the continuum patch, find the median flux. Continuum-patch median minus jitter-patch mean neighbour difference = 32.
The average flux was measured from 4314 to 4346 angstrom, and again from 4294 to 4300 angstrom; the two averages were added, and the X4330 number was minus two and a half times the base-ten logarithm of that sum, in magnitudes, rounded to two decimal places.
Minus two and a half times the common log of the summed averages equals -4.58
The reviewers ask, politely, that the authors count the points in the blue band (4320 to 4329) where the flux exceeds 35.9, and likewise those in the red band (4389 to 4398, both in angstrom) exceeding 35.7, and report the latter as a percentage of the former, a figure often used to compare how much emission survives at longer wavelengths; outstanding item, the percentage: 200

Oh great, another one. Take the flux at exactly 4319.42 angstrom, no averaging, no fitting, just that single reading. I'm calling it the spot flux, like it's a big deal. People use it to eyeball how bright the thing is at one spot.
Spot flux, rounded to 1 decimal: 31.2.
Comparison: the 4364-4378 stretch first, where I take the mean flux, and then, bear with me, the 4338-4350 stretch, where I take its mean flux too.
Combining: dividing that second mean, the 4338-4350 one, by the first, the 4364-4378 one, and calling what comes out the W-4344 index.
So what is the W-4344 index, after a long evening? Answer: 0.97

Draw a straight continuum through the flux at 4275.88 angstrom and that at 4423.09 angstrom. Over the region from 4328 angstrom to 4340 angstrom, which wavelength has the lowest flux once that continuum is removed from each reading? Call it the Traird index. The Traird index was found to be 4335.36 angstrom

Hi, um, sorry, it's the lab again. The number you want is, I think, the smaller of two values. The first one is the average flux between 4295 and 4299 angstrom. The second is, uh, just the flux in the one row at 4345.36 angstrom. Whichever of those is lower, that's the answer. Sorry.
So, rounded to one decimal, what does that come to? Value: 27.6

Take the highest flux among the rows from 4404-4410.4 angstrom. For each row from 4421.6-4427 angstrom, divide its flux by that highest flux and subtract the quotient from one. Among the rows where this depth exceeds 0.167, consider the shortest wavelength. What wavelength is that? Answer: 4423.09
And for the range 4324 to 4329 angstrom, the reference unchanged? 4324.40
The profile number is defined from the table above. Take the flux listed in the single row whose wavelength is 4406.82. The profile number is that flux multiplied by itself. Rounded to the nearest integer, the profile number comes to 1616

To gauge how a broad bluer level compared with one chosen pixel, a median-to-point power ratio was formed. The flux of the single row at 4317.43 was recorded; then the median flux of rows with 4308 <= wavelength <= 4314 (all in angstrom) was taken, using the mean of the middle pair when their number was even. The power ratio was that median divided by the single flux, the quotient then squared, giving 1.1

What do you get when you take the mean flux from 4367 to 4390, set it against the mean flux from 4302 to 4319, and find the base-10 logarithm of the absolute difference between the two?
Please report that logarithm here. 0.28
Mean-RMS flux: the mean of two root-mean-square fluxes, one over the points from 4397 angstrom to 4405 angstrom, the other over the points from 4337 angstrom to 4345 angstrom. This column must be 37.4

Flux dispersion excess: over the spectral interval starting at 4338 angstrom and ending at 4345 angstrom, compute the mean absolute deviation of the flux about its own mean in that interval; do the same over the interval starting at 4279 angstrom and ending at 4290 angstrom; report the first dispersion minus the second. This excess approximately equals 2.0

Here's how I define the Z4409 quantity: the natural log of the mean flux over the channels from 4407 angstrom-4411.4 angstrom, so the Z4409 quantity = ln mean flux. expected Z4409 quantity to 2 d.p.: 3.63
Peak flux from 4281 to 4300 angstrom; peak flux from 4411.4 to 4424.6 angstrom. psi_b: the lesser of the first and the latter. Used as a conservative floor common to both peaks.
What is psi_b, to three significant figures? 39.2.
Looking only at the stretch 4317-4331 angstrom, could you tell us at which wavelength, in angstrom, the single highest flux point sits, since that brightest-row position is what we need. 4329.38 angstrom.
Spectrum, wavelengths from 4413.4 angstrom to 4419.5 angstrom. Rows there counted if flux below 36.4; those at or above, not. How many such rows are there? 1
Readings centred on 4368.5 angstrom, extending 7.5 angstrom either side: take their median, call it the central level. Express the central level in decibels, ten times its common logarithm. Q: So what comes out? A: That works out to 15.6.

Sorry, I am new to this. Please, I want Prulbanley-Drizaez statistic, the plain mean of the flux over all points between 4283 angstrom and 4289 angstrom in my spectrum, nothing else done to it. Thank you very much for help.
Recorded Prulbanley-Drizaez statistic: 33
